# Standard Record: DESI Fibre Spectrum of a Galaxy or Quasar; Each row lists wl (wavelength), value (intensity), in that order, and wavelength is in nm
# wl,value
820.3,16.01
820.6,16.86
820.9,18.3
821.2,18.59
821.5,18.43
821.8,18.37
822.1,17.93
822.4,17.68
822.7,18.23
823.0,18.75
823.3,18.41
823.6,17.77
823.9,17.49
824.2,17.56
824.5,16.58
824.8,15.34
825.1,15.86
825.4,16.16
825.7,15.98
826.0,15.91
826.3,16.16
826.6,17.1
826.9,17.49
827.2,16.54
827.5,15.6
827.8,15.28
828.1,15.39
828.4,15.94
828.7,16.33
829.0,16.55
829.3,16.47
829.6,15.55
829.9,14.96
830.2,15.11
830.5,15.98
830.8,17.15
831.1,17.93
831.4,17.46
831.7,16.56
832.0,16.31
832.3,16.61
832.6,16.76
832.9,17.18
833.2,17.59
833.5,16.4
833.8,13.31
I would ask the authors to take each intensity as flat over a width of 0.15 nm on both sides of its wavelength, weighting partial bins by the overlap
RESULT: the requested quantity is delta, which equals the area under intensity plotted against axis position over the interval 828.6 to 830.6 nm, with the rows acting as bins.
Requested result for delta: 32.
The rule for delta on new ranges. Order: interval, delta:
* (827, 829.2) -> 35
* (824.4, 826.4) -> 32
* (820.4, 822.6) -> 40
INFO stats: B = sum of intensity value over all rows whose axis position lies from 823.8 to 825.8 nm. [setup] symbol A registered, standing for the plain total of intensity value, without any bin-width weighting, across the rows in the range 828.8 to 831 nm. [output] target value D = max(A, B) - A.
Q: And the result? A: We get 3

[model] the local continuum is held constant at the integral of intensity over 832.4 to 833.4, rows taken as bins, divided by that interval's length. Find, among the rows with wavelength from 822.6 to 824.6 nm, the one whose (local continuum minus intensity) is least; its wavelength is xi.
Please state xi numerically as 823.0 nm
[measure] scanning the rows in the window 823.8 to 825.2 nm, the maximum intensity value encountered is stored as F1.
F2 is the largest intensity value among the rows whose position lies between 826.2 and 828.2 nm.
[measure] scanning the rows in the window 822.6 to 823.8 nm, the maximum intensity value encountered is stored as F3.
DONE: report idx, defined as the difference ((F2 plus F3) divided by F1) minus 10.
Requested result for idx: -7.94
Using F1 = 17.56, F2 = 17.49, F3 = 18.75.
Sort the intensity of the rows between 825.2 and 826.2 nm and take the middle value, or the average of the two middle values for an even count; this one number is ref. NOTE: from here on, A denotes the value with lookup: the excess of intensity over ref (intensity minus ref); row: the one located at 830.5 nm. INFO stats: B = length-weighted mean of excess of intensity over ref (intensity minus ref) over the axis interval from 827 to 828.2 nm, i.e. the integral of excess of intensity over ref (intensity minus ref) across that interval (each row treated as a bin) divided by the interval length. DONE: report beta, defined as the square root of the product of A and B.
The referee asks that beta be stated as 0.0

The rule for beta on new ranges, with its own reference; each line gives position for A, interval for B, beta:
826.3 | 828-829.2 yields 0.1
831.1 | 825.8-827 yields 1.1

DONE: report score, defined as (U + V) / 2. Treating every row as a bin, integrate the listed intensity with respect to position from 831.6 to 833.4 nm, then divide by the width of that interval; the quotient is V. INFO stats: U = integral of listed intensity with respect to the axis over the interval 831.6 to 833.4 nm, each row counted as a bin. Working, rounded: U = 30.3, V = 16.8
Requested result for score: 23.6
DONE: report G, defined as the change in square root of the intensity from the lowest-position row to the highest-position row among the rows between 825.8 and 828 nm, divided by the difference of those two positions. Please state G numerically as -0.04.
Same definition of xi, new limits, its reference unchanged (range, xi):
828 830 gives 829.0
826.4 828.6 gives 826.9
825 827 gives 826.9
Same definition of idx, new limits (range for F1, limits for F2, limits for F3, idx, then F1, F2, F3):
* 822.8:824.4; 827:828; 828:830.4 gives -8.24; 18.75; 16.54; 16.55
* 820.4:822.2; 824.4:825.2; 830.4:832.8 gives -8.14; 18.59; 16.58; 17.93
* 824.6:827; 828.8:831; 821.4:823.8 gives -7.95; 17.49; 17.15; 18.75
